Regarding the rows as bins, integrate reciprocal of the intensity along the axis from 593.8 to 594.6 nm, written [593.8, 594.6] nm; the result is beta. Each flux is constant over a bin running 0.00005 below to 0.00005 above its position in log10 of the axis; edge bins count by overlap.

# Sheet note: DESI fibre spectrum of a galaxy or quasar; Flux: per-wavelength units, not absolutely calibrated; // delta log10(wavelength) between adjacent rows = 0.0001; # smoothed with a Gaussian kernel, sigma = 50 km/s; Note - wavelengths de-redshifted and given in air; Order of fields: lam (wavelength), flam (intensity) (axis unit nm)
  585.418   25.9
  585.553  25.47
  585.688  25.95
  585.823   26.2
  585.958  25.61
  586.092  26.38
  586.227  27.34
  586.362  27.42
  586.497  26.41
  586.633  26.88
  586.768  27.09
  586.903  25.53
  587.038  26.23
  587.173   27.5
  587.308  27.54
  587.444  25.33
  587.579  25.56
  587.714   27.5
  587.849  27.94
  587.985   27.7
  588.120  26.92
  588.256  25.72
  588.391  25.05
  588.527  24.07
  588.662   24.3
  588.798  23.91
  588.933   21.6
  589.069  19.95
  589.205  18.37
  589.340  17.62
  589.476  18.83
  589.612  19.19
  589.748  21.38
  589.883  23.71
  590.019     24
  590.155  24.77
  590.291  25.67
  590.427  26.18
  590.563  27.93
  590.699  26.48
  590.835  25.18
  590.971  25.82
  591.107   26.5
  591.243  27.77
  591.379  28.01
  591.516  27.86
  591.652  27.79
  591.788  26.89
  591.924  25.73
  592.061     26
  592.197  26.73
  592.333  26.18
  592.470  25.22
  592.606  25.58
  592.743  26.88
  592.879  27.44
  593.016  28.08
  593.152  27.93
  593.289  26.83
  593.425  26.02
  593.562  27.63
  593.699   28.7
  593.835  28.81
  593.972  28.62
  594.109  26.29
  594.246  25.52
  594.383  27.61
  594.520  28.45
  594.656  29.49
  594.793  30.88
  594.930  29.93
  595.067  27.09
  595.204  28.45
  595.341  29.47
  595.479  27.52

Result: 0.0291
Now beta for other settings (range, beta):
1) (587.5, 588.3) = 0.0298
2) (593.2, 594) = 0.0289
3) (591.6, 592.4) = 0.0302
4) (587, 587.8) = 0.0301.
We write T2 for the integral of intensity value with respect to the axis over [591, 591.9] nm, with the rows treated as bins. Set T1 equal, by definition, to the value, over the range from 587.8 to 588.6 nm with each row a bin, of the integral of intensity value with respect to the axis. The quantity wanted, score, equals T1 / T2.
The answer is 0.85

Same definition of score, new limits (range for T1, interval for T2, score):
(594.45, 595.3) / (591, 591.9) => 1.01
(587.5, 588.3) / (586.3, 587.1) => 1.01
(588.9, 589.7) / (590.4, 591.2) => 0.73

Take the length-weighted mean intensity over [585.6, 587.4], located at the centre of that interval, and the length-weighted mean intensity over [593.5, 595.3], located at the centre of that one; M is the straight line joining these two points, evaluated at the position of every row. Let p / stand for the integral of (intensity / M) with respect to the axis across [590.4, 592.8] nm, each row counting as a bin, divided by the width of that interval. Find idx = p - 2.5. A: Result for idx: -1.54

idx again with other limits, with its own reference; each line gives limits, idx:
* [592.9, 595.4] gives -1.51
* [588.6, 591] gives -1.66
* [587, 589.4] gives -1.59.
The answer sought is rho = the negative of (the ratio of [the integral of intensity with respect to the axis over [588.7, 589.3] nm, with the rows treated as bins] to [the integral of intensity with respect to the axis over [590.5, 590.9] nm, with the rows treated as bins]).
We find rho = -1.19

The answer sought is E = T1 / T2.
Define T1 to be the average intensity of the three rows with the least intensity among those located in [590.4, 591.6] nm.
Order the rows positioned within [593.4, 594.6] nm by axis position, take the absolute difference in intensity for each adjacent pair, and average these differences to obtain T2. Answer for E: 23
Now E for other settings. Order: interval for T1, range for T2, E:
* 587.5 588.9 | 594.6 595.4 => 16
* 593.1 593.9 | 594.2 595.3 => 18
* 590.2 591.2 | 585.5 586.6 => 43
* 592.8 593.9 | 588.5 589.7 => 25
